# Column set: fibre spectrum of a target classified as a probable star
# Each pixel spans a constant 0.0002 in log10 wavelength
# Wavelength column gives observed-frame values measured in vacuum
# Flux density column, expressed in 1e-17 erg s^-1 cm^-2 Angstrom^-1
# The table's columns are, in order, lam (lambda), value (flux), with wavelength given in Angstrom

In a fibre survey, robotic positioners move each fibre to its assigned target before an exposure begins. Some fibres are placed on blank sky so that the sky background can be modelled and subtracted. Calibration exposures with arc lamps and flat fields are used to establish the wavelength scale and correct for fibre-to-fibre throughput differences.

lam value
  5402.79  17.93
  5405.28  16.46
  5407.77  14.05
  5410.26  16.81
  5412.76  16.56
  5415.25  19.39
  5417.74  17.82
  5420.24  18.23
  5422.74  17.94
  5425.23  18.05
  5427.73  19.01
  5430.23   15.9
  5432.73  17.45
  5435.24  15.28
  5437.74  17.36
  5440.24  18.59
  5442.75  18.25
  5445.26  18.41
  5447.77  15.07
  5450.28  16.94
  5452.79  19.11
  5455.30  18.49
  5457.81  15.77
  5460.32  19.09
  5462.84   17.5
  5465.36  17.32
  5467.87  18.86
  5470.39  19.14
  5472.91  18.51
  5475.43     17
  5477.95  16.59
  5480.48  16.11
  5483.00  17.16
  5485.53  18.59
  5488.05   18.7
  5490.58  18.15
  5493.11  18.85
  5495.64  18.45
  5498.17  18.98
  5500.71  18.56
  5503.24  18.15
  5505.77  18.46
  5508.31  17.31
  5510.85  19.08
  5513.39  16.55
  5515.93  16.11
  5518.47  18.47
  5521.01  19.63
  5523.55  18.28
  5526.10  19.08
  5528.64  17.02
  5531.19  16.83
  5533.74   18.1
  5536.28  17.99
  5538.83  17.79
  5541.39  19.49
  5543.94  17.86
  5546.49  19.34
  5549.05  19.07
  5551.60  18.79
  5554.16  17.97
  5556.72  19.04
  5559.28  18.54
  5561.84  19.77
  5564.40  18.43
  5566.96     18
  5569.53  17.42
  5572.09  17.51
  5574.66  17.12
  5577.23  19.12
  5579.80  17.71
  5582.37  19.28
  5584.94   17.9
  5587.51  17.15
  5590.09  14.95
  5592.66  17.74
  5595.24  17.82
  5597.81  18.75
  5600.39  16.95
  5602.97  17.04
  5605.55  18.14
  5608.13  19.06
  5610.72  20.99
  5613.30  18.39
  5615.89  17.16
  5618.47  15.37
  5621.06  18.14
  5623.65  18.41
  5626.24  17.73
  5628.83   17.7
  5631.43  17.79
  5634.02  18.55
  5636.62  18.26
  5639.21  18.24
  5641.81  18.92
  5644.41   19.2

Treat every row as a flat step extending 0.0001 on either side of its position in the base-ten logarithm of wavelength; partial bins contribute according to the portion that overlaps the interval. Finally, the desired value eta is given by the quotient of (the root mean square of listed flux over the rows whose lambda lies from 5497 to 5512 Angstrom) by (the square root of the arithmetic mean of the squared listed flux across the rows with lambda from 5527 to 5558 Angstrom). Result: 1.008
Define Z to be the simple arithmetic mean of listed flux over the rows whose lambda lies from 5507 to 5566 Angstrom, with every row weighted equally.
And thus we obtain 18.3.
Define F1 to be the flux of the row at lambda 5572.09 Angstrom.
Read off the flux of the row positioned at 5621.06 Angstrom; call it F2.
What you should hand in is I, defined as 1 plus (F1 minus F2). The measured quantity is 0.4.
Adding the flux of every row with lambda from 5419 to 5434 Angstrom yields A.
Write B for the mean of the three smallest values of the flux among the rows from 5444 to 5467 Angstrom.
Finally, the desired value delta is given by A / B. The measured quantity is 6.7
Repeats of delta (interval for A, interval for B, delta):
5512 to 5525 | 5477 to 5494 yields 5.4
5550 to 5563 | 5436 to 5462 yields 5.9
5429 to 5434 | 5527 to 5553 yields 1.9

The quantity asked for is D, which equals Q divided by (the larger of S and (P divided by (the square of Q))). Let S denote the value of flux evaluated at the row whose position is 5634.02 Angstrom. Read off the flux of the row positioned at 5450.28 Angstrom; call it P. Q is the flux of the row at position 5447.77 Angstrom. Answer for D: 0.81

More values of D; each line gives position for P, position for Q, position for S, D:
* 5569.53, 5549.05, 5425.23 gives 1.06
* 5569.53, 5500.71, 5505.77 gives 1.01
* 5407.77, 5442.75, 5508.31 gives 1.05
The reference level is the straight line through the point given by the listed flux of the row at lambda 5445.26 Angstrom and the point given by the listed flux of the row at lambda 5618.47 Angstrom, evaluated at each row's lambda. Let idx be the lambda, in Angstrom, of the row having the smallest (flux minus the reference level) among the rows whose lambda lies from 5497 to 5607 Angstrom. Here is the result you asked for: 5515.93 Angstrom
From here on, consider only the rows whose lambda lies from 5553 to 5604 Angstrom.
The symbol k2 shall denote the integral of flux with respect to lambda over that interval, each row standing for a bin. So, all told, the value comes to 914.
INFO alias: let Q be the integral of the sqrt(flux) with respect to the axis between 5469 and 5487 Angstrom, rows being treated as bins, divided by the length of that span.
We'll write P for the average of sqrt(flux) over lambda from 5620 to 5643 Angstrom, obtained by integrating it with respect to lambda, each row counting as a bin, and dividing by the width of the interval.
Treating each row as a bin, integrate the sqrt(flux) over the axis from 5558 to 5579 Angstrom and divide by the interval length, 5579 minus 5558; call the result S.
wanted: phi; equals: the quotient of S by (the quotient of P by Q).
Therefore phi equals 4.20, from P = 4.264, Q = 4.19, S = 4.27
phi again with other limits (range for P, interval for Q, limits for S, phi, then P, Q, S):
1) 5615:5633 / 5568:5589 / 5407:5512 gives 4.25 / 4.182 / 4.22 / 4.21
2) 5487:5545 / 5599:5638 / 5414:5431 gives 4.23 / 4.261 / 4.24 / 4.26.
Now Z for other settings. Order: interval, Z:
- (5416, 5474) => 17.7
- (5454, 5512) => 18.0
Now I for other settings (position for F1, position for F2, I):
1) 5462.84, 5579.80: 0.8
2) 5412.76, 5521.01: -2.1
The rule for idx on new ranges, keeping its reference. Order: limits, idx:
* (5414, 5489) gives 5435.24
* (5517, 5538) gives 5531.19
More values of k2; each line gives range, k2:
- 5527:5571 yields 806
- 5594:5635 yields 738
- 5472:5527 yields 991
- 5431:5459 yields 485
